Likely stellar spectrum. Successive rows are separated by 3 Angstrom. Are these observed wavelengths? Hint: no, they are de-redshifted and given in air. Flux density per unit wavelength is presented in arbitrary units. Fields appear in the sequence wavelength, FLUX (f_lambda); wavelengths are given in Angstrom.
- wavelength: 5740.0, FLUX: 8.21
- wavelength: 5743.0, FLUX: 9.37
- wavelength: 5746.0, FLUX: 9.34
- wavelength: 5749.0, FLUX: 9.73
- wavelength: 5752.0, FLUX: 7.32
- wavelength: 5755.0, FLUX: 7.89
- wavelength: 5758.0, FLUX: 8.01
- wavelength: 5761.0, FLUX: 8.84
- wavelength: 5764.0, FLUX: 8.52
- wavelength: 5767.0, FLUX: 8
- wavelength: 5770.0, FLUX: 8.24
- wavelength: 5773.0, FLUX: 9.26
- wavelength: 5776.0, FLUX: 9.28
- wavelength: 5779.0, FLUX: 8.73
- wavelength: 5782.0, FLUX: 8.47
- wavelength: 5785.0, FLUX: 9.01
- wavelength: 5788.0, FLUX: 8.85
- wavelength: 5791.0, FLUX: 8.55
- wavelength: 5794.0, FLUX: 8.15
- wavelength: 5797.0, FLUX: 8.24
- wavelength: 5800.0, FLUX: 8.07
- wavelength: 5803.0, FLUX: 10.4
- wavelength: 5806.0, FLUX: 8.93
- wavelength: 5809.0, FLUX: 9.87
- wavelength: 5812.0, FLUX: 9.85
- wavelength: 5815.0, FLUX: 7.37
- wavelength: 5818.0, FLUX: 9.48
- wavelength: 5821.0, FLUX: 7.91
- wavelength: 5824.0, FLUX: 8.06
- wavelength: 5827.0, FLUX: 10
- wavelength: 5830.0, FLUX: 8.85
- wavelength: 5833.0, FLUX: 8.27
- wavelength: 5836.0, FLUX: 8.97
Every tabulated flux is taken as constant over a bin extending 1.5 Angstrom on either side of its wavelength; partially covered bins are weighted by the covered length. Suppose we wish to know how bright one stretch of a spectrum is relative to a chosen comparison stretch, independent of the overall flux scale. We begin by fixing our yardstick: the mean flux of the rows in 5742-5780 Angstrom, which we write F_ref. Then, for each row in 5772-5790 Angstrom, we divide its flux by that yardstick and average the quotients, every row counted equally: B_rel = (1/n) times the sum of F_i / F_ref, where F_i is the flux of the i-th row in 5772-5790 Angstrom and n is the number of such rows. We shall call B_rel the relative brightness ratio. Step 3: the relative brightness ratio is 1.03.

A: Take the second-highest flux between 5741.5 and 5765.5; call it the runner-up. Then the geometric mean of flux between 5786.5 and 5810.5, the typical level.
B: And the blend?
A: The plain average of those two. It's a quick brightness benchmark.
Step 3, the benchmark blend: 9.11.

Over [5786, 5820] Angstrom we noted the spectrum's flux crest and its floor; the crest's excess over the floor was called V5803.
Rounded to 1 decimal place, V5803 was 3.0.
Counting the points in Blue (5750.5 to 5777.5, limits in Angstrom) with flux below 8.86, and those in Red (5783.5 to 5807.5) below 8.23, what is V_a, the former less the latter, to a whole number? 5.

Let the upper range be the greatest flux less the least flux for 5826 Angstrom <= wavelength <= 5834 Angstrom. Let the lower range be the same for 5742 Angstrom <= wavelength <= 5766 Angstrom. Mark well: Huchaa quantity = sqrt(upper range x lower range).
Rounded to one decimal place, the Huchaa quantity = 2.0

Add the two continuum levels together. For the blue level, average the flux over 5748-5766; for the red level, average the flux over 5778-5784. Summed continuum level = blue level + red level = 17.0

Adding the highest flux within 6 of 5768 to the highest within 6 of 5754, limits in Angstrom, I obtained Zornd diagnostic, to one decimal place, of 19.0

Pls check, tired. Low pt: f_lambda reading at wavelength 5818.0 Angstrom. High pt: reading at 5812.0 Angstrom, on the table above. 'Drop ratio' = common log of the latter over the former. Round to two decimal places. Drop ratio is 0.02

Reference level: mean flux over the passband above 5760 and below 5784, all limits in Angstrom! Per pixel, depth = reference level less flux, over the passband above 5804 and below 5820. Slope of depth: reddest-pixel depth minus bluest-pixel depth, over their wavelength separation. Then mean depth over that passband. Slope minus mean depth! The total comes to 0.39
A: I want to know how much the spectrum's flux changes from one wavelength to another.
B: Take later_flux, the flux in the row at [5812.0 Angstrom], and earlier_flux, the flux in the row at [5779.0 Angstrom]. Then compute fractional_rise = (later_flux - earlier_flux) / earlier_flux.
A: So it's 0.13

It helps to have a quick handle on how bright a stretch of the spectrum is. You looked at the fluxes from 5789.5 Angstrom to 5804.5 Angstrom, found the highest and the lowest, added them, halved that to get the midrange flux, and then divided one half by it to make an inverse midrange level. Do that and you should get 0.0541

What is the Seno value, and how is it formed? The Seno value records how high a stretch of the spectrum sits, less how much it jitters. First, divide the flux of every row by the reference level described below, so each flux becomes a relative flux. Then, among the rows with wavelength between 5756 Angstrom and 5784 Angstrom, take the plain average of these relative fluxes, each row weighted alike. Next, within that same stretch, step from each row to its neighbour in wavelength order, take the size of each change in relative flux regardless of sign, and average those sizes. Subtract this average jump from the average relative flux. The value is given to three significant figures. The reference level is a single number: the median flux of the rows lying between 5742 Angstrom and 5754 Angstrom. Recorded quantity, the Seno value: 0.868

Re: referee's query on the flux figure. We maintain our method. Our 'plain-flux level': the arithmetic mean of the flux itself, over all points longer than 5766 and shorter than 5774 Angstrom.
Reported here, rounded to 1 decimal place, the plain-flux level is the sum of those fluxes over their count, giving 8.5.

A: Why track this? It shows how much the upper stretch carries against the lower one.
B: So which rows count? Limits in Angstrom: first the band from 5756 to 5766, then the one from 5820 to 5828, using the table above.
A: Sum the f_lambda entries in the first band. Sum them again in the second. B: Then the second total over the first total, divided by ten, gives 0.102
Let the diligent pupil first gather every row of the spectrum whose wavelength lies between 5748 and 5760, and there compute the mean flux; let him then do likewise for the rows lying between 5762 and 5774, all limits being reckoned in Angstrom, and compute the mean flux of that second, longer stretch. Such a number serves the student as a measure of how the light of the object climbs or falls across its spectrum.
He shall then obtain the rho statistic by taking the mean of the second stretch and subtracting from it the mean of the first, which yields 0.3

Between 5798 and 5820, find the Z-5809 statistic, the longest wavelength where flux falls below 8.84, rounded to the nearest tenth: 5815.0 Angstrom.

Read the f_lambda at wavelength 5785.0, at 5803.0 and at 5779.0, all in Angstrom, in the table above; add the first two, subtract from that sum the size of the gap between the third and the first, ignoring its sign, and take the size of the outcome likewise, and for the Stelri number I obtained 19.1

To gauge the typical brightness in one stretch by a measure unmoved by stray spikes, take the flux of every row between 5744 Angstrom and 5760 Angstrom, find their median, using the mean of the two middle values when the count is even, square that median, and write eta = 64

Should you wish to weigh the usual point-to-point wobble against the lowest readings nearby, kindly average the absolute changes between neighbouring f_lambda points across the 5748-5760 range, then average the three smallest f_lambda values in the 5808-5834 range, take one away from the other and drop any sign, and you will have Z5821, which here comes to 6.7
